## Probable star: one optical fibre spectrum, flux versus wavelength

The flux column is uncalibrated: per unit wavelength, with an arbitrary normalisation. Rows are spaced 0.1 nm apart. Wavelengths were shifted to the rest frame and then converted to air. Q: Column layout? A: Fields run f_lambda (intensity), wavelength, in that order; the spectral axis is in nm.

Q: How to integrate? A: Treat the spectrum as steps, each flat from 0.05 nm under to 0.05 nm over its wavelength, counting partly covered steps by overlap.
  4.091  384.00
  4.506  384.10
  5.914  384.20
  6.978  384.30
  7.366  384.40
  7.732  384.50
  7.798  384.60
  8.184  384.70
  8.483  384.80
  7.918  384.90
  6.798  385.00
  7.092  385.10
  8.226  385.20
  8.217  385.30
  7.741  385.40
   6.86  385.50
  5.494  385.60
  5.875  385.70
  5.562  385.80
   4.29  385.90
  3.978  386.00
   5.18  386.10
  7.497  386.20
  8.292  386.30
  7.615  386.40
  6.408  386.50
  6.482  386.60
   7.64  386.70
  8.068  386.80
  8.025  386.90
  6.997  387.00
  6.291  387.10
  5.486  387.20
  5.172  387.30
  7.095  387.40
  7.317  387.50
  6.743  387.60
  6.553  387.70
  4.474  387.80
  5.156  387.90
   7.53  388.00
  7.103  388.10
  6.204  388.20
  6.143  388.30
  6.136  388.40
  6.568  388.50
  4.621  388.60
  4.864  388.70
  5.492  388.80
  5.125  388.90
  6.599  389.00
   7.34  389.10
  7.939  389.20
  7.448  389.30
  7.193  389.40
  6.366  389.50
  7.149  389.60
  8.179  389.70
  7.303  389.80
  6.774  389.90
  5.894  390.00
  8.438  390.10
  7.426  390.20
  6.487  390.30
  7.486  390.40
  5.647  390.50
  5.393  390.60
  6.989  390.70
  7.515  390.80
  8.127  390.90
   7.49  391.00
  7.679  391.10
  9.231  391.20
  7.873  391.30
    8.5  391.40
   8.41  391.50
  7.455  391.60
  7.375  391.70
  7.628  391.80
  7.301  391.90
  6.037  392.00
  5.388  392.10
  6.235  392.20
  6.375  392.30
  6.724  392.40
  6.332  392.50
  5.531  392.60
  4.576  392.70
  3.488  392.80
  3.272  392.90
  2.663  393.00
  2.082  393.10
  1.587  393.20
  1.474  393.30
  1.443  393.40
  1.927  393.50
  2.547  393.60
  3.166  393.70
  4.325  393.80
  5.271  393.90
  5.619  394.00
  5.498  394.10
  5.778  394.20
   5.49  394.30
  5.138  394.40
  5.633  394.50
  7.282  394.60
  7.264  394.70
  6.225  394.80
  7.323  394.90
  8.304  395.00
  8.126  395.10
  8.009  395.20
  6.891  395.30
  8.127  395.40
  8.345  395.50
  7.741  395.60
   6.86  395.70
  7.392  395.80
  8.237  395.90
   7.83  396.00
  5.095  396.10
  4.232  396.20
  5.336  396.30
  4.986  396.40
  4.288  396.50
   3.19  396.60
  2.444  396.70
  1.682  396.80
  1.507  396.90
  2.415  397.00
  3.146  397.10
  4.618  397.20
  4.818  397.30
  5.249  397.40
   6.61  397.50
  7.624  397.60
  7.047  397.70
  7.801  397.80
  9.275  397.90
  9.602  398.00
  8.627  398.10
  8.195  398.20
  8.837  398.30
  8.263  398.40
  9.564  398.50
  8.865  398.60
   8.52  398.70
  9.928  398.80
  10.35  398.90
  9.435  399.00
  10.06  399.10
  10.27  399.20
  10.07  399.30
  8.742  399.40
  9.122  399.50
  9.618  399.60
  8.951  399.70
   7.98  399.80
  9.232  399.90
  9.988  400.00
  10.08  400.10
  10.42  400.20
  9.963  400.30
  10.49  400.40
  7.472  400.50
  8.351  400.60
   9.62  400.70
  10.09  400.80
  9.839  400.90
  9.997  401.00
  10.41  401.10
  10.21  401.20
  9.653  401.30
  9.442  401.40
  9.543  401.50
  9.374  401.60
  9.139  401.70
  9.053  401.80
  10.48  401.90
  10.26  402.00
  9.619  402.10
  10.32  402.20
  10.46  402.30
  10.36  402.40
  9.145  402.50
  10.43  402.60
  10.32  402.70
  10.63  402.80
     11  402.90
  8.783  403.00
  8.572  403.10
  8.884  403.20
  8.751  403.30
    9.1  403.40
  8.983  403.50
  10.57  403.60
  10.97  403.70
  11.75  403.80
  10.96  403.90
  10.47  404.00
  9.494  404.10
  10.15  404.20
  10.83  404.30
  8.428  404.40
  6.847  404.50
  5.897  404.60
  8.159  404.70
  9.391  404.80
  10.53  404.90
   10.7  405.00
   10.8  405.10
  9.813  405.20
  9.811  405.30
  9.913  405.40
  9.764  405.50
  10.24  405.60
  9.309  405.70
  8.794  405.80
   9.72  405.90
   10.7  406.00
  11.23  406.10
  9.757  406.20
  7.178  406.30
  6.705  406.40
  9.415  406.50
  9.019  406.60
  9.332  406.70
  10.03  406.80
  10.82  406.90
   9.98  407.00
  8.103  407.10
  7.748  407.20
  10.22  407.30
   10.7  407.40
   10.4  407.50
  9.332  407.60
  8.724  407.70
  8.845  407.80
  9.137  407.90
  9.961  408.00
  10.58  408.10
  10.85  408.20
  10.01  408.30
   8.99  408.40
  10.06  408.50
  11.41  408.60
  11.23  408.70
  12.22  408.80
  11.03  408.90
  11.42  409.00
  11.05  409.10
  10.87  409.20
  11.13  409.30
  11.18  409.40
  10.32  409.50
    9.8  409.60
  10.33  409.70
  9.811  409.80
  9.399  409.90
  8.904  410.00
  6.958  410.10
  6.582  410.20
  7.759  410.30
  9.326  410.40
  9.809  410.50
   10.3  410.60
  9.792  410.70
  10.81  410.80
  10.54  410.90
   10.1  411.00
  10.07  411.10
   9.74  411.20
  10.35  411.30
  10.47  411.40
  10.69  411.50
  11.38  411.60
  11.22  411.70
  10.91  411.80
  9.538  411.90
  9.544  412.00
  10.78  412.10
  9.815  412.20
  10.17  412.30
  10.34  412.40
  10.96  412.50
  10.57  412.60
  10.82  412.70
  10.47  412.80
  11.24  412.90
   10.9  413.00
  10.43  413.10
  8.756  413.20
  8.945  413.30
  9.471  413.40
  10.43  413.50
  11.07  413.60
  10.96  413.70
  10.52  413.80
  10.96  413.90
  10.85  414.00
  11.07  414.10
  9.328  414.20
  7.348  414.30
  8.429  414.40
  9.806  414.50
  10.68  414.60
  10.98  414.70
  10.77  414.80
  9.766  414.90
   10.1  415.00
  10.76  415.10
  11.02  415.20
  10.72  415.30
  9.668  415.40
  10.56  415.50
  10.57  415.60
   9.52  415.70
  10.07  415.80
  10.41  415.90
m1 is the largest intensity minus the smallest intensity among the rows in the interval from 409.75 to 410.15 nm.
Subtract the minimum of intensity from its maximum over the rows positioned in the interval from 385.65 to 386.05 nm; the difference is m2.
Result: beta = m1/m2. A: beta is 1.50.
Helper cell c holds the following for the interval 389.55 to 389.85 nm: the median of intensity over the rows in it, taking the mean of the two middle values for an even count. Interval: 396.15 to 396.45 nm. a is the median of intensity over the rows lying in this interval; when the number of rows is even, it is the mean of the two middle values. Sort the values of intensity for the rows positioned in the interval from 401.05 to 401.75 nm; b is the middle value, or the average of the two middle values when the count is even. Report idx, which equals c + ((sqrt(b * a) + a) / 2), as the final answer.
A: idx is 13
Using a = 5.0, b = 9.5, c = 7.3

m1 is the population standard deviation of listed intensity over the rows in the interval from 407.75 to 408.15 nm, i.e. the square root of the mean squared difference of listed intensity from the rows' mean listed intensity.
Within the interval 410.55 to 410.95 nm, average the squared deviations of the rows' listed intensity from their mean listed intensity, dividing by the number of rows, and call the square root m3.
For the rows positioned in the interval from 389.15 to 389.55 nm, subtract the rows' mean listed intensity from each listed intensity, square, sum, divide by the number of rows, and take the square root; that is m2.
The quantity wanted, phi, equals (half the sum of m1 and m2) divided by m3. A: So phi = 1.7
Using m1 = 0.68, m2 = 0.6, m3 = 0.37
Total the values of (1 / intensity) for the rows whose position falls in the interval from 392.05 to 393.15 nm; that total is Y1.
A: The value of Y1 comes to 2.7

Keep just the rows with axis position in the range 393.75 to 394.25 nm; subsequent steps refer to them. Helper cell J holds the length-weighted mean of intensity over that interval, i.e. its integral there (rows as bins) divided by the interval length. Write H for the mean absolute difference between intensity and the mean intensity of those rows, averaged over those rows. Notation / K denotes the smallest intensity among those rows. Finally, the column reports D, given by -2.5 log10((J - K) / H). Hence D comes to -0.96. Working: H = 0.40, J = 5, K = 4.325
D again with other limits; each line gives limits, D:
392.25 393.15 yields -0.55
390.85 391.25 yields -0.17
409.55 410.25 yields -0.70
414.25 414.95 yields -0.89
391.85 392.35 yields -0.71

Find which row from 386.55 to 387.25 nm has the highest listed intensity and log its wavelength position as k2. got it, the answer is 386.80 nm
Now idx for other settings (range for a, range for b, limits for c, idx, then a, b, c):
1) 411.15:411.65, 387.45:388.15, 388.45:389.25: 15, 10.5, 6.7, 6.0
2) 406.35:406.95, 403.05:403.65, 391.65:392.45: 16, 9.4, 8.9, 6.5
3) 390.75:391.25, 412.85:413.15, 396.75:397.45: 12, 7.7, 10.9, 3.1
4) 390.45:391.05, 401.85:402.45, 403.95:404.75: 17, 7.2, 10.3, 9.0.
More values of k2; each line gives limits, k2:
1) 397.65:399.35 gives 398.90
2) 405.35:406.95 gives 406.10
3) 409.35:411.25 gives 409.40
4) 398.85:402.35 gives 400.40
